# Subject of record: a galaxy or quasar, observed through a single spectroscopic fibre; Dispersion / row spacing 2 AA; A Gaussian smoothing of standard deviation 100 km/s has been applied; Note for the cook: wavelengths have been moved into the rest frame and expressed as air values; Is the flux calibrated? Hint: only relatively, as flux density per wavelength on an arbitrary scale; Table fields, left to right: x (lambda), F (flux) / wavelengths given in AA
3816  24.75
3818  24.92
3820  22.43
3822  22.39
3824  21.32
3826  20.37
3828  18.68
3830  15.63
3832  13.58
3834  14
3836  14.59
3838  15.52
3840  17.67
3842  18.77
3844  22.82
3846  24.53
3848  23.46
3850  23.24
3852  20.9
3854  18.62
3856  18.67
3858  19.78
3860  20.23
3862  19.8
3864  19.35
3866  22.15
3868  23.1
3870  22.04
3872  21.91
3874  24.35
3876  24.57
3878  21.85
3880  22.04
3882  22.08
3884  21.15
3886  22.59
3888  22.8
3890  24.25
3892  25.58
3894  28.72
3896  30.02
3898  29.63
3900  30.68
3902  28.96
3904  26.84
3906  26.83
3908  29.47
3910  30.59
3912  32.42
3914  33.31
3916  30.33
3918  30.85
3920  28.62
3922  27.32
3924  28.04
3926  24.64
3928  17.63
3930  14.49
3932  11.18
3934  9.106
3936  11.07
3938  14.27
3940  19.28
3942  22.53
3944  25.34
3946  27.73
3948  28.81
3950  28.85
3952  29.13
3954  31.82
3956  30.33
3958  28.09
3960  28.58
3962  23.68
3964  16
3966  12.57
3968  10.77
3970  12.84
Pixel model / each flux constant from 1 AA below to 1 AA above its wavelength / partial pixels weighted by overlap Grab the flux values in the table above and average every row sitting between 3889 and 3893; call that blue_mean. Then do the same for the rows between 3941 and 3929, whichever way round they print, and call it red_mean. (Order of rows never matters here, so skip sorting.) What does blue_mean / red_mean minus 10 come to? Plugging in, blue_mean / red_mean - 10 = -8.1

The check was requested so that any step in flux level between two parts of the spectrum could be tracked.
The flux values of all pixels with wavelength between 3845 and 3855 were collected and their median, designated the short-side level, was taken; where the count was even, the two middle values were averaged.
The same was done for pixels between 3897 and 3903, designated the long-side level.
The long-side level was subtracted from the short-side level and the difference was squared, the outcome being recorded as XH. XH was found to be 41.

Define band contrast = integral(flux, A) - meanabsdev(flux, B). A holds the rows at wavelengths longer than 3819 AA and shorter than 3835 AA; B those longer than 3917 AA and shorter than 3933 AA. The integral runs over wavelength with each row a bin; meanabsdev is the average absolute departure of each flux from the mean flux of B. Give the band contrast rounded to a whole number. 290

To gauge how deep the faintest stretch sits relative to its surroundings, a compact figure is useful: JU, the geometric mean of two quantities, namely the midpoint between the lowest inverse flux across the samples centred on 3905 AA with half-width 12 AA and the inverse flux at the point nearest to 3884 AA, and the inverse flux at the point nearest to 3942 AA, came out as 0.041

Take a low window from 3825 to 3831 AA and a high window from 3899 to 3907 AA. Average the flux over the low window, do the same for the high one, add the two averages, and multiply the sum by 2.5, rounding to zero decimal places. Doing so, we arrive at 116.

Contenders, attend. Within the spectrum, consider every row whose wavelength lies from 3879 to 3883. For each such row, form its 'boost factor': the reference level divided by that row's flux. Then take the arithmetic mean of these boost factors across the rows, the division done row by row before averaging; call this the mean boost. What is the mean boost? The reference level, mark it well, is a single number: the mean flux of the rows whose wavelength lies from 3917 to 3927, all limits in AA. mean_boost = 1.26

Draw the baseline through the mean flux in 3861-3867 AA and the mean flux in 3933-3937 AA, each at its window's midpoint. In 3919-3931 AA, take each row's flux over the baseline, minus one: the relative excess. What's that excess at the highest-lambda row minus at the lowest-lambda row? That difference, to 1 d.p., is -1.0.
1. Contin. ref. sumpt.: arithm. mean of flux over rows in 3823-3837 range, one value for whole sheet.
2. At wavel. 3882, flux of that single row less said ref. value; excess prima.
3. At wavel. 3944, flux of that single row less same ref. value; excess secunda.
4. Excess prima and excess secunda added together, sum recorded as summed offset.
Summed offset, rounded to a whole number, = 14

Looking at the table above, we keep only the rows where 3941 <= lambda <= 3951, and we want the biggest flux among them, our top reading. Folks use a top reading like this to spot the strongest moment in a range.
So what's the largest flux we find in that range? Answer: 28.85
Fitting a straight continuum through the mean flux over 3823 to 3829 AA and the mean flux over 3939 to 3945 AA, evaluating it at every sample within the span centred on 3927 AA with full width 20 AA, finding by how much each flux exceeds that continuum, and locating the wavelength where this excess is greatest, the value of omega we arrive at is 3918 AA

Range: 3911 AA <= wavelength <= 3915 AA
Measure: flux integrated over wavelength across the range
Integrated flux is 131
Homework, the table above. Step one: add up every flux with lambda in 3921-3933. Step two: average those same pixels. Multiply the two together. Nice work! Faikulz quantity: 2534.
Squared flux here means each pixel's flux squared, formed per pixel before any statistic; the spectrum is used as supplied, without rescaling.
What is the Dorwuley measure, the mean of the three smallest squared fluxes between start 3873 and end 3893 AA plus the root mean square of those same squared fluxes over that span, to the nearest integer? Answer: 1011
